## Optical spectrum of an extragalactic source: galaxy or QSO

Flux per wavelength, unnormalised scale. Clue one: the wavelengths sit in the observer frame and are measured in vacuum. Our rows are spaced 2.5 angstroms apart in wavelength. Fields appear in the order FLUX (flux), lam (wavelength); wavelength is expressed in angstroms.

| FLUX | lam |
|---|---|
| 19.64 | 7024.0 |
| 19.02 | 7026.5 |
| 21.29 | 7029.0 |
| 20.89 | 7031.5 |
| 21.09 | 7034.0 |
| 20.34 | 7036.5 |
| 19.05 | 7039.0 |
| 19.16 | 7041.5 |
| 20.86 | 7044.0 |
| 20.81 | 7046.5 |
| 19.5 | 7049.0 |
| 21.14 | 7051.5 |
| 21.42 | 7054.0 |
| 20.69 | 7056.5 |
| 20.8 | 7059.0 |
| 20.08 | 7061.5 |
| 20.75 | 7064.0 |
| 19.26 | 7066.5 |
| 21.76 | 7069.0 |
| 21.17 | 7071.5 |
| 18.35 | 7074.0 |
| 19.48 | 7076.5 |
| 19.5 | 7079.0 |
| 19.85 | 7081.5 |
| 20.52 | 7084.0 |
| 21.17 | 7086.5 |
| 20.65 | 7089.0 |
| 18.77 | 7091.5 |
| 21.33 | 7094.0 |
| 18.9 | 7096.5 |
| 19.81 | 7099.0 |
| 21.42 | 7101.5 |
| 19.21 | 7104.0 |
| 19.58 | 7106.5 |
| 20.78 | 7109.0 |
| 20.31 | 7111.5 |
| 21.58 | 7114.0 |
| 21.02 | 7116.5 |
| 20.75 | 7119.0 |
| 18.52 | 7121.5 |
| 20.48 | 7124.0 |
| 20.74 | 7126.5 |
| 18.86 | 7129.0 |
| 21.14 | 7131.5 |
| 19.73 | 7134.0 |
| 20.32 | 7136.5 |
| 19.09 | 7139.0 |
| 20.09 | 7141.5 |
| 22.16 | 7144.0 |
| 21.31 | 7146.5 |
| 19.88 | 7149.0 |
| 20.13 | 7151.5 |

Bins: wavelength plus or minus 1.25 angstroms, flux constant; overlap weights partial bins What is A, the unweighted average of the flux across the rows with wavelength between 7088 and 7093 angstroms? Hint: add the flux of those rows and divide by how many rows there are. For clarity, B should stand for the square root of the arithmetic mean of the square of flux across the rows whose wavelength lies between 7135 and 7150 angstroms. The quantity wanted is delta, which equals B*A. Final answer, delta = 404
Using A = 19.7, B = 20.5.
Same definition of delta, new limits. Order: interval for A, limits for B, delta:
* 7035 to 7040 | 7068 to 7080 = 396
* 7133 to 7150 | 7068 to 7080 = 409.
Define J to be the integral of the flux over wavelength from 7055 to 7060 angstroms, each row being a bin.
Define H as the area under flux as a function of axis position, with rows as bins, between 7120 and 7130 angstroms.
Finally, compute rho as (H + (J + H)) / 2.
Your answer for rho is 249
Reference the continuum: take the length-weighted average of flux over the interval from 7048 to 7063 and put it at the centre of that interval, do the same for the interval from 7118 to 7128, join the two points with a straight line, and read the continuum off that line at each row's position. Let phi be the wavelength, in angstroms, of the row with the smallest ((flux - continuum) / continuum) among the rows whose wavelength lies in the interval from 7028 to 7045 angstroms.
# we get 7039.0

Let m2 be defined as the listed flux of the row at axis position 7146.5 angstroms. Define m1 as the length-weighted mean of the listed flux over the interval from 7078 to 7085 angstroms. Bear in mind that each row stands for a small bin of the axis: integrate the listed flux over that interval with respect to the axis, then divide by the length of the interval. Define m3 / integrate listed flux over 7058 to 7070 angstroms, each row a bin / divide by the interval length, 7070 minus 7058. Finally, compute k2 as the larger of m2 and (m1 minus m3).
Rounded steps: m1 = 19.95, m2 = 21.31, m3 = 20.5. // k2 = 21.3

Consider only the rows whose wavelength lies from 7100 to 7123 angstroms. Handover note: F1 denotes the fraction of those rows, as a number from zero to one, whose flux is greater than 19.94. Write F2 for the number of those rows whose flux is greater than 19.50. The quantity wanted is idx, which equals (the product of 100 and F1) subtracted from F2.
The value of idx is -59.7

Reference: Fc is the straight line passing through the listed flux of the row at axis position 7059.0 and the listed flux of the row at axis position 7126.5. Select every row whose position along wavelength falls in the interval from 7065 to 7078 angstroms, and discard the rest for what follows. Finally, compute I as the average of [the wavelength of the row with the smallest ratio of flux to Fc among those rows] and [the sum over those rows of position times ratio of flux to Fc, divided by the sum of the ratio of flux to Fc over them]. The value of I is 7072.7 angstroms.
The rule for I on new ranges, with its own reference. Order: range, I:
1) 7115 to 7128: 7121.5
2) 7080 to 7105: 7092.1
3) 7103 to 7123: 7117.1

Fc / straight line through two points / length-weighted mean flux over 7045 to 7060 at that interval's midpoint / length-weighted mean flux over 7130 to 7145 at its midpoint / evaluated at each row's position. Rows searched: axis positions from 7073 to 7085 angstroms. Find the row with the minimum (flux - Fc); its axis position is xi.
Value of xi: 7074.0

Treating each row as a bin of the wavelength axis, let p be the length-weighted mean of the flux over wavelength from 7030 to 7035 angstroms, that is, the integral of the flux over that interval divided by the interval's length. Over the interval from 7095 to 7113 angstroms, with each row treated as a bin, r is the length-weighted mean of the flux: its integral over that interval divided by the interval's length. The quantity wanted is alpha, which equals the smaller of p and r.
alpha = 20.0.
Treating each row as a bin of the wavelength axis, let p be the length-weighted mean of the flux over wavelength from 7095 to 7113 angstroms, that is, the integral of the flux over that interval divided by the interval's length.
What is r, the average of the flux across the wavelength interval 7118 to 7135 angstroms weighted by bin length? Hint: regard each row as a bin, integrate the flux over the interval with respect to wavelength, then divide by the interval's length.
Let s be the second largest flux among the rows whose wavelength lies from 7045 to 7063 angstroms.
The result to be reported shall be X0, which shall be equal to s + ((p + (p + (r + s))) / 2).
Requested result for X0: 61.8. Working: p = 20.0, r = 20.0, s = 21.14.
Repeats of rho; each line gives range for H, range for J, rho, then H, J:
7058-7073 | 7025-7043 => 490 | 309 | 362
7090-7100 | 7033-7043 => 297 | 197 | 199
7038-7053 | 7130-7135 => 353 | 302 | 102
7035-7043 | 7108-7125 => 331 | 157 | 348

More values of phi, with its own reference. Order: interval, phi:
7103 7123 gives 7121.5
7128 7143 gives 7129.0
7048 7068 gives 7066.5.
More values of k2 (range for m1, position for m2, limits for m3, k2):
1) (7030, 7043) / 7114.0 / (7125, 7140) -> 21.6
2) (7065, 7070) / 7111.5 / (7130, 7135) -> 20.3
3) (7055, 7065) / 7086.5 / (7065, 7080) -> 21.2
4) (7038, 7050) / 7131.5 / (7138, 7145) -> 21.1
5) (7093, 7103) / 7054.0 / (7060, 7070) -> 21.4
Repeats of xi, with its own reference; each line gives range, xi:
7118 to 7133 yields 7121.5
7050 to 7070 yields 7066.5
